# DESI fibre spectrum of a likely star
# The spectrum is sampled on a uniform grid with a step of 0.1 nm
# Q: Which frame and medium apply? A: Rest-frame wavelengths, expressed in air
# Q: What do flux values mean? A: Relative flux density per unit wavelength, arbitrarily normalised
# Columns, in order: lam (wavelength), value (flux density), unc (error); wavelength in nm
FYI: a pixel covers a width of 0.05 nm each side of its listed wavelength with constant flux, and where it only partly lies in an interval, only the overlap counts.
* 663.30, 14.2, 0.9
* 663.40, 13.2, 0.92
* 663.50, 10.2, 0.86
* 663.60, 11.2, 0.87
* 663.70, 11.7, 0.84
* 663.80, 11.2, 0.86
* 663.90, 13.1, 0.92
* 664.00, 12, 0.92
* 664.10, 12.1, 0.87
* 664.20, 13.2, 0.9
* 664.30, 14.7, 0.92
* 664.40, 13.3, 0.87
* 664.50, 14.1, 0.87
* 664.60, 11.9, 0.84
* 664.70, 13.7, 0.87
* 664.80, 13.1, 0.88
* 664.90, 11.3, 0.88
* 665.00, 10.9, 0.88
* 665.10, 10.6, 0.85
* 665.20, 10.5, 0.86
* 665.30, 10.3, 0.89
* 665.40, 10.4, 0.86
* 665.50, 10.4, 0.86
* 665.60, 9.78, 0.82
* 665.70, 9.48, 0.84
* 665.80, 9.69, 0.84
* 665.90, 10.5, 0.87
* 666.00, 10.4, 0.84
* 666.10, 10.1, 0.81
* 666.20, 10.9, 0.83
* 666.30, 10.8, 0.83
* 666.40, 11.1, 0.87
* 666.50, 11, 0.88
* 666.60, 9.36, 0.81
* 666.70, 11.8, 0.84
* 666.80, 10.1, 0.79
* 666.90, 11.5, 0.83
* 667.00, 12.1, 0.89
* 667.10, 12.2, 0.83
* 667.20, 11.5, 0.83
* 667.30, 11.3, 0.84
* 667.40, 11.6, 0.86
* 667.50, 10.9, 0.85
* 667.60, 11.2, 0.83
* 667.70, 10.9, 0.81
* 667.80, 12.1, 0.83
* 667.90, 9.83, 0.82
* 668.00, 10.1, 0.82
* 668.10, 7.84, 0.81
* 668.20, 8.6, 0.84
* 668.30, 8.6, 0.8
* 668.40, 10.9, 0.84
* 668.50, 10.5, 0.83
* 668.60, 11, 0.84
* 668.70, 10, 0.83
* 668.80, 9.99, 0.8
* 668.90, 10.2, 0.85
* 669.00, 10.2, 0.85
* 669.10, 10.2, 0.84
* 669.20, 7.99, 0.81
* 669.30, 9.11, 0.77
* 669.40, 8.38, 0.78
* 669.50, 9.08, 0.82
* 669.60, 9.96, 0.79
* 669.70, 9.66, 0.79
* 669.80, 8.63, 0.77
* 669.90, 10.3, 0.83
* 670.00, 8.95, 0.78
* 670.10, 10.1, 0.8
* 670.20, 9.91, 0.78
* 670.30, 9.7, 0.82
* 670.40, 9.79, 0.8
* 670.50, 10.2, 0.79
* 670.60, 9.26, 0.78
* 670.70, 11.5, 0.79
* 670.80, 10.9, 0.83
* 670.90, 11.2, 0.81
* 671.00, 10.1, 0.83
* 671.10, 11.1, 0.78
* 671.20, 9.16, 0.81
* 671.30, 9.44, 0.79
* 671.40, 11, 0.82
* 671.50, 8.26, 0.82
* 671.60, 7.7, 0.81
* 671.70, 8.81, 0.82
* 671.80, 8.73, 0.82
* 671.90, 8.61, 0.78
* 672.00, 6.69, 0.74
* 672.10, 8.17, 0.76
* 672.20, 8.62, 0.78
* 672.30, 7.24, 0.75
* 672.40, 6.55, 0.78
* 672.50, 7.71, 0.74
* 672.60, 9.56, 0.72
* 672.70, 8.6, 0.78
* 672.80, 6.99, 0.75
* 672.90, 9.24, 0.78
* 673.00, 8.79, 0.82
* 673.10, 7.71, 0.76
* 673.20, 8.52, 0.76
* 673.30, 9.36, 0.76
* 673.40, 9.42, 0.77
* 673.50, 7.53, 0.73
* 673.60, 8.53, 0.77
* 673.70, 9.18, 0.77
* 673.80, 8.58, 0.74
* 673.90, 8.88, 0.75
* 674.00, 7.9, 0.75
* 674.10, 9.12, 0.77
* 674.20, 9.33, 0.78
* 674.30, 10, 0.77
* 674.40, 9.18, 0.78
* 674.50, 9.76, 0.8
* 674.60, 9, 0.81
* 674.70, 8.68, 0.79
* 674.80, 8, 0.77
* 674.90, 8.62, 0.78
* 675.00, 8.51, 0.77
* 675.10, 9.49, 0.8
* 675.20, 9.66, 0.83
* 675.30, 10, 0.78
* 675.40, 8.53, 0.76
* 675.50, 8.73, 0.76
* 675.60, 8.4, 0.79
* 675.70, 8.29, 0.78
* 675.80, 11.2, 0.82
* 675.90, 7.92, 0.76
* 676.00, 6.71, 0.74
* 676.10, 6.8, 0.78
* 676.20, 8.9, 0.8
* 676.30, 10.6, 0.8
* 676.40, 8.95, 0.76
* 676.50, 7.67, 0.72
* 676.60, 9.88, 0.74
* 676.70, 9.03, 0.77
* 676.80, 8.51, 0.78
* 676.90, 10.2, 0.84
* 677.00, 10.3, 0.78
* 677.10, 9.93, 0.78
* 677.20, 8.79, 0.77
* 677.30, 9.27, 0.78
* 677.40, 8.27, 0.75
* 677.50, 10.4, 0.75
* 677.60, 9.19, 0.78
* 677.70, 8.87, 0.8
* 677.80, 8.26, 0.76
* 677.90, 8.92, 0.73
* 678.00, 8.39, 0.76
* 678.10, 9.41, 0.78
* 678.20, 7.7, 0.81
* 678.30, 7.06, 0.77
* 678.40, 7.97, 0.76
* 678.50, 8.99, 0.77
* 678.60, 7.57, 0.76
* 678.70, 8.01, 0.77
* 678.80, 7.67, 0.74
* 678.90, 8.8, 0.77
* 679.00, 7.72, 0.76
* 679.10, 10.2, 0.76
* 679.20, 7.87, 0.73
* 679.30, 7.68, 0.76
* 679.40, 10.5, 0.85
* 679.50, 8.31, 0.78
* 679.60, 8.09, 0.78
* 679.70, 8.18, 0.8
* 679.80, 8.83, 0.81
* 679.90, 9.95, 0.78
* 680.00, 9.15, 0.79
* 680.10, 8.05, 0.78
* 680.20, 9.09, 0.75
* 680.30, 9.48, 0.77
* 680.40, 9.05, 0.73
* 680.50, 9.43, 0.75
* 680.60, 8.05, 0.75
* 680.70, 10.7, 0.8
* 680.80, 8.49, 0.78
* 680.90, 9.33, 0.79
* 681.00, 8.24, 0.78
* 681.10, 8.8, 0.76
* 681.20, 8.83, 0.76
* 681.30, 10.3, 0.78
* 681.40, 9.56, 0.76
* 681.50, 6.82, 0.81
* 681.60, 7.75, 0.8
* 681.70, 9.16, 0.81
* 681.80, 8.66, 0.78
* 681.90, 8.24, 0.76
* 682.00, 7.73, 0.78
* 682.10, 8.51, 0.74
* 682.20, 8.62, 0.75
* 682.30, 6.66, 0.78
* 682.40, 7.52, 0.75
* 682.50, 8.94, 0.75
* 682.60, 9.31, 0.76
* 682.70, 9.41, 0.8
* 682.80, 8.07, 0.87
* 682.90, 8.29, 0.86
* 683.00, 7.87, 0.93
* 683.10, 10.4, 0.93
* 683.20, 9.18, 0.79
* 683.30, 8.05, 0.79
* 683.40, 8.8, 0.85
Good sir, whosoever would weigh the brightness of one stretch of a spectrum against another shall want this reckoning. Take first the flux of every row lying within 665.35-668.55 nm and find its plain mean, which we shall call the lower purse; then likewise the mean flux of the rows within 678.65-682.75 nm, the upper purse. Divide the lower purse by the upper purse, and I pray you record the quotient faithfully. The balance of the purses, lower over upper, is 1.22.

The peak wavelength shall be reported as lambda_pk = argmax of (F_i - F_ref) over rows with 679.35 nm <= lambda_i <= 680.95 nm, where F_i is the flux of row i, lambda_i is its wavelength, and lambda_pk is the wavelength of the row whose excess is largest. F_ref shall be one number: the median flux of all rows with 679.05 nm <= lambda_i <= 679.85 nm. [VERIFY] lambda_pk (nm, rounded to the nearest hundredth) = 680.70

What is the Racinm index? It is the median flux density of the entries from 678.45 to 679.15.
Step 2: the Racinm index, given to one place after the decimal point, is 8.0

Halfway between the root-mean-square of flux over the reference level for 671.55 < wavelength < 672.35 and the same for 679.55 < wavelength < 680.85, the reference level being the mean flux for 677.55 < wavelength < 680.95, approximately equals 0.99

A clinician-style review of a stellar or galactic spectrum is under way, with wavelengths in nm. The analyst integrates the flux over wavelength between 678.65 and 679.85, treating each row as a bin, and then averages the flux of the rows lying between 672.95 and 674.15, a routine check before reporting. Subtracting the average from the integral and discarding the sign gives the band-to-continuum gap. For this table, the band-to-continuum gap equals 1.6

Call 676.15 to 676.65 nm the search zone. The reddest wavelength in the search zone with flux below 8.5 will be 676.50 nm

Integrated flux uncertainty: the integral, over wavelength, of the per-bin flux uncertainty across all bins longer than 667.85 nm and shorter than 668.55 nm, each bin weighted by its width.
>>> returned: 0.6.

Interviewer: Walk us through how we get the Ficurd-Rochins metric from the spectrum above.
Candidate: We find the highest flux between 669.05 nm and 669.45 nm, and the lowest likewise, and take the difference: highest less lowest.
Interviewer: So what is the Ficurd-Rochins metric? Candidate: 2.2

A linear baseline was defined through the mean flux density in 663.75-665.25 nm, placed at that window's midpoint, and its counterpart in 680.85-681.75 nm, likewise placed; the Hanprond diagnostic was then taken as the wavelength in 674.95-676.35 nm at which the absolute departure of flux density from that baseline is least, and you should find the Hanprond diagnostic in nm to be 675.30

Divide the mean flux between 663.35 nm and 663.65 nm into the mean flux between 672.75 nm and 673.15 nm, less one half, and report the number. 0.21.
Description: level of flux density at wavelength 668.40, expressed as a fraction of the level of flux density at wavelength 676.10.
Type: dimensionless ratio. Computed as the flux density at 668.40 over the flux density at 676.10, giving 1.60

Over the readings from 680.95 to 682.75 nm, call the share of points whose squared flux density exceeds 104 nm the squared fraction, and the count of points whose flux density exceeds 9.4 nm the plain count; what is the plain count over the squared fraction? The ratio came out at 54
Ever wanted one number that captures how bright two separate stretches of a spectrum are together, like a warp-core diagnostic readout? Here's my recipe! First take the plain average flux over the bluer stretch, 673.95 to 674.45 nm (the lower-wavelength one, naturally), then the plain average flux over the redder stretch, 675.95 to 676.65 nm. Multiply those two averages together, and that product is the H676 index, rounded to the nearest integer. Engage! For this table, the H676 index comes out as 77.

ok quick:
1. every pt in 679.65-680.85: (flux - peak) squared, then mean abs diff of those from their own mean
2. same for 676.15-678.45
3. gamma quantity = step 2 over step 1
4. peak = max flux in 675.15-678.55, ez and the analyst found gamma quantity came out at 1.3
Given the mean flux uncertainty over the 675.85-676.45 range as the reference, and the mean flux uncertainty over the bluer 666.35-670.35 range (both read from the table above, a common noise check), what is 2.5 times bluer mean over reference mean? 2.66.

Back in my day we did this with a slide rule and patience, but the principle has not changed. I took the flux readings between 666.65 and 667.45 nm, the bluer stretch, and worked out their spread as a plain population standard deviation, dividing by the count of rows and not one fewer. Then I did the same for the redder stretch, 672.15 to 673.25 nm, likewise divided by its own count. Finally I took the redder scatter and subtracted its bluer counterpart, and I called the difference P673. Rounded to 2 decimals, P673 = 0.31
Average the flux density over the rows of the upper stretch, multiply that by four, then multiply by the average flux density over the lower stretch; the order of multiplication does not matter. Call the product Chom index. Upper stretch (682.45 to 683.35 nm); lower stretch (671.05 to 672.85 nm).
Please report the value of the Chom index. 300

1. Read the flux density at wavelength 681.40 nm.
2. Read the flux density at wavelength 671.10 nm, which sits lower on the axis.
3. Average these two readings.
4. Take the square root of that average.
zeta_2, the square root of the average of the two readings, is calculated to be 3.21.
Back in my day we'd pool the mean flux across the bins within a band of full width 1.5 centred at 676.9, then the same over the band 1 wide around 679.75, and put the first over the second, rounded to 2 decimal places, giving 1.06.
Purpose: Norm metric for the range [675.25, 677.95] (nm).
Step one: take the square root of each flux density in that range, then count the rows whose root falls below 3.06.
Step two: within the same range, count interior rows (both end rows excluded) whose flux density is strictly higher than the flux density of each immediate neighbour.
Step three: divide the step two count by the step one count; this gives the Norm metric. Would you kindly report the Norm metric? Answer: 0.37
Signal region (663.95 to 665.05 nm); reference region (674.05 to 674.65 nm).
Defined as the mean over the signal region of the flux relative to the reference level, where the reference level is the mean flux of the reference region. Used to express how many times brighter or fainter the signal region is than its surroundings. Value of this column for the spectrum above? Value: 1.36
